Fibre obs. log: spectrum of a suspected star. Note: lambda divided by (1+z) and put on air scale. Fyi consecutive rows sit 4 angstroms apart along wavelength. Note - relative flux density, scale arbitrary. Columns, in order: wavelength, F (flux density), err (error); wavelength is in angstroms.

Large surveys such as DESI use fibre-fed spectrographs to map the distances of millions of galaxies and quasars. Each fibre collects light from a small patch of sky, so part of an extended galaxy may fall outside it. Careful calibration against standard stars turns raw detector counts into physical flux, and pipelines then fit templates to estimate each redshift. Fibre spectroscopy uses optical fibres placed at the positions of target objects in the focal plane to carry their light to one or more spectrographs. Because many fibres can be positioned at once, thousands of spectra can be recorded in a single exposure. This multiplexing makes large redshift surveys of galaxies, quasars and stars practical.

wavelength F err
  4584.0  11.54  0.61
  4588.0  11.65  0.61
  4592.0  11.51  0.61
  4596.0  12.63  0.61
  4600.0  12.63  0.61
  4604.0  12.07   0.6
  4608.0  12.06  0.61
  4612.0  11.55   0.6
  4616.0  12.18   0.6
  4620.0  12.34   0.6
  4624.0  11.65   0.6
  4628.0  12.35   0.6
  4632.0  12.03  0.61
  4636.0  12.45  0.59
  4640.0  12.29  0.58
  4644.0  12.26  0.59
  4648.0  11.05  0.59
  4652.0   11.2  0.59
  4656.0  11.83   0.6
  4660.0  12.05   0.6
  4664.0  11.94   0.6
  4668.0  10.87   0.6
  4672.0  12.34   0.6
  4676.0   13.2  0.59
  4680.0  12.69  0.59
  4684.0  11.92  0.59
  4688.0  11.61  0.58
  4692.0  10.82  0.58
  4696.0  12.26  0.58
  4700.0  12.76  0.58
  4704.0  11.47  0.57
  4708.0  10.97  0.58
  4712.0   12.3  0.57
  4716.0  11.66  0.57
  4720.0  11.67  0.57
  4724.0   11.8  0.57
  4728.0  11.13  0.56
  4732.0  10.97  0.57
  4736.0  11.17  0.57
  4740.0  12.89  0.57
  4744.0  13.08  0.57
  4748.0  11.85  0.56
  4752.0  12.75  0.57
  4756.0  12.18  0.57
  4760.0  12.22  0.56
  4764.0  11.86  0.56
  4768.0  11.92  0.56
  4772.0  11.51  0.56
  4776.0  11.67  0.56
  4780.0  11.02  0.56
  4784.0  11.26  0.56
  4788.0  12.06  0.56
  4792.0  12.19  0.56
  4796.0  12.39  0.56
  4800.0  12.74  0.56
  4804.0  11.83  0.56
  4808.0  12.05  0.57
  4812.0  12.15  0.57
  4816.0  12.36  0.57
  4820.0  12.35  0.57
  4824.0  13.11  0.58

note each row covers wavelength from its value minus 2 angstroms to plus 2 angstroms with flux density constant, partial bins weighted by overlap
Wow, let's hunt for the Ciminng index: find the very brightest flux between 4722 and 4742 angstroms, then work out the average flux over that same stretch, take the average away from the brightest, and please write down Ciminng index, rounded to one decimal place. 1.3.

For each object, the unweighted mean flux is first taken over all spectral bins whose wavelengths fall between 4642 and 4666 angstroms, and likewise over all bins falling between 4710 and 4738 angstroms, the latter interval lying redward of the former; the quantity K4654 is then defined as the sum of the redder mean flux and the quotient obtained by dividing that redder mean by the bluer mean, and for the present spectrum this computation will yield 12.5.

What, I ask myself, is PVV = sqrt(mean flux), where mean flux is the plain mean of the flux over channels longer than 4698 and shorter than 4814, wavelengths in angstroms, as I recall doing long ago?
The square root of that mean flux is 3.452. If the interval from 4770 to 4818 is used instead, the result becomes 3.455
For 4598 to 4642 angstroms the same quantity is 3.485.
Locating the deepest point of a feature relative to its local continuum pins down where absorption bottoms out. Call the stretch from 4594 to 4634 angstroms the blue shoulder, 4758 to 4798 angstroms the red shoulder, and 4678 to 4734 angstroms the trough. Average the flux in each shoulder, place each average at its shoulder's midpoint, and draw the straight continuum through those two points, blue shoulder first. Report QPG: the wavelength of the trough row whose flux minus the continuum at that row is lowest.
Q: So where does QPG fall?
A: 4692.0 angstroms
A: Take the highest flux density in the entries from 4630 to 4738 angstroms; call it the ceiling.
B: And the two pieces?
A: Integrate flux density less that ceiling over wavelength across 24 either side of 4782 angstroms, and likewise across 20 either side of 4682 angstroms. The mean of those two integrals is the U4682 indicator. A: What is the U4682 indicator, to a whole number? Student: -55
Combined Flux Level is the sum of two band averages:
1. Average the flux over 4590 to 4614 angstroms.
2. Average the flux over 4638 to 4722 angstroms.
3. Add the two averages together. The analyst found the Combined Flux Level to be 23.94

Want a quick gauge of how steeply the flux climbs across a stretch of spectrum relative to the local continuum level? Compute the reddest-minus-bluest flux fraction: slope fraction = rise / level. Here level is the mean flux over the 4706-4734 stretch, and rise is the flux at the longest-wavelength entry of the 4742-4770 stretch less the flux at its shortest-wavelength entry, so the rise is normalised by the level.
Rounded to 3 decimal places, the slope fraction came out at -0.101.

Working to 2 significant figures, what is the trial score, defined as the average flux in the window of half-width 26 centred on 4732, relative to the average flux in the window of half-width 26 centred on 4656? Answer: 0.99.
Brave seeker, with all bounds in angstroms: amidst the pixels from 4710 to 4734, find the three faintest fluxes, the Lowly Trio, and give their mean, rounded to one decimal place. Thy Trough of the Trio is 11.3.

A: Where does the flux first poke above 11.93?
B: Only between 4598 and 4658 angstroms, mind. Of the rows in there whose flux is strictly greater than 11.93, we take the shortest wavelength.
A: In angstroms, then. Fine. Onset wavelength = 4600.0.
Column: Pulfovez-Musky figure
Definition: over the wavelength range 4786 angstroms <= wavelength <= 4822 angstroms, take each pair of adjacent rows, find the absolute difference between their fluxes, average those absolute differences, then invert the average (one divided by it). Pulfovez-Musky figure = 3.8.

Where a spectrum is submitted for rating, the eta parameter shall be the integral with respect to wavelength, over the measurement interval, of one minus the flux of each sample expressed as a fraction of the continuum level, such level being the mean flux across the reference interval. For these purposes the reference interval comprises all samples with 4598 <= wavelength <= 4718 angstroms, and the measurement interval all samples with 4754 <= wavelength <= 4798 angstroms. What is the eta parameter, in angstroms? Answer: 0.43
